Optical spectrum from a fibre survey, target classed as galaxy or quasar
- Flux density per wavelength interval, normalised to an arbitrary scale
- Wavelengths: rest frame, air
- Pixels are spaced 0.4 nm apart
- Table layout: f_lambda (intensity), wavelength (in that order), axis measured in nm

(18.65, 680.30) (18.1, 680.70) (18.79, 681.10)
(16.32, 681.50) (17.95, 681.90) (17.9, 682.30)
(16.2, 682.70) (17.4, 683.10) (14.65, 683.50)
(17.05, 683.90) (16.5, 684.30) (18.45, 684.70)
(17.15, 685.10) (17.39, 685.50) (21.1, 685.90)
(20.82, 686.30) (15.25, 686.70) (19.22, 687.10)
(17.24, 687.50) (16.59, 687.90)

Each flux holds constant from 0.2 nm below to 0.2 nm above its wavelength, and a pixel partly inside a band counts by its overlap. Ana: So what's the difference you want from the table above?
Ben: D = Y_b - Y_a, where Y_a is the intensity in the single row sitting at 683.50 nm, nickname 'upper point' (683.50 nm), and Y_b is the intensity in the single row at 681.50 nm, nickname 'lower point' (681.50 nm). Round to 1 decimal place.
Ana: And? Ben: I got 1.7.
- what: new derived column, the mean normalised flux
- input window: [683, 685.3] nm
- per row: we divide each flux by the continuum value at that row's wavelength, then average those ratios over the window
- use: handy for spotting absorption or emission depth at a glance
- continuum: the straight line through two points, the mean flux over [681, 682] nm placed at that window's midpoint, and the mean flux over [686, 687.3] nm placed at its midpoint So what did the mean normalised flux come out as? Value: 0.93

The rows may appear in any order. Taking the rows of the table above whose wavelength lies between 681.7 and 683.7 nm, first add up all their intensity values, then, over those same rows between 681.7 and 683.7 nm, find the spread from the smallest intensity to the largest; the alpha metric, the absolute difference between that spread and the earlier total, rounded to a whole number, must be 81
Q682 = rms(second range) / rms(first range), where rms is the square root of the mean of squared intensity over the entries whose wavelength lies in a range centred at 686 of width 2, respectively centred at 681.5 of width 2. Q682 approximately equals 1.04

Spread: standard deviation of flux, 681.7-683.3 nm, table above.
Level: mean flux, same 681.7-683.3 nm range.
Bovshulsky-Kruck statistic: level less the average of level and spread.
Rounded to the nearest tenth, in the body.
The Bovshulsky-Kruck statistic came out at 8.3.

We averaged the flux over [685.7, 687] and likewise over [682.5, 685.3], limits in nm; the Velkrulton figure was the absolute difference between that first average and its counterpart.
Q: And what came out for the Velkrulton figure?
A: 2.3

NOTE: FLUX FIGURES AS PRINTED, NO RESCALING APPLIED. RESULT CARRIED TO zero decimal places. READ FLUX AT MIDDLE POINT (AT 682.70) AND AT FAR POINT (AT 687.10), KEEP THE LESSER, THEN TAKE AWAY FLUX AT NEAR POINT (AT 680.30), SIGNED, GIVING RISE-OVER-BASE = -2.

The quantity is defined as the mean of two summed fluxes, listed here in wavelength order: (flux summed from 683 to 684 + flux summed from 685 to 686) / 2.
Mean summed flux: 52.4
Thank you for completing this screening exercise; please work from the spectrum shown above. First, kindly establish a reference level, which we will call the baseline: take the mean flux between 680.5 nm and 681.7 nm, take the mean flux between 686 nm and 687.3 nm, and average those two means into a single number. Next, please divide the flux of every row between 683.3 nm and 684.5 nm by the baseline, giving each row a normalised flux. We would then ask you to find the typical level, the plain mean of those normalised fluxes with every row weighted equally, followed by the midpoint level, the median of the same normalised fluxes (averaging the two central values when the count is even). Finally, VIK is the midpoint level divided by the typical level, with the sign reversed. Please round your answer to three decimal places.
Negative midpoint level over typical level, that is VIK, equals -1.027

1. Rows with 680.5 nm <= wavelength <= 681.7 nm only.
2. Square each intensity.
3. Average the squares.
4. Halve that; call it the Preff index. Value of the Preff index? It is 158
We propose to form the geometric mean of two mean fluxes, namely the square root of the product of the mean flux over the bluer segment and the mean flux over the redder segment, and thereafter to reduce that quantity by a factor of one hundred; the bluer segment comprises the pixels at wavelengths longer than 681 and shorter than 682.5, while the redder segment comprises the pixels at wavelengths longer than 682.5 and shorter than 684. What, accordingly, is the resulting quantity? 0.170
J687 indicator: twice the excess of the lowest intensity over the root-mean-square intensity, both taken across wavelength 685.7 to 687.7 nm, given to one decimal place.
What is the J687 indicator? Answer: -7.2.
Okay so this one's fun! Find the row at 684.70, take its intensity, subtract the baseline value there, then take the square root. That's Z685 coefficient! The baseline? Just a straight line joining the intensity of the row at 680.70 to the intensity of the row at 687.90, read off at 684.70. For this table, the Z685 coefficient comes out 1.1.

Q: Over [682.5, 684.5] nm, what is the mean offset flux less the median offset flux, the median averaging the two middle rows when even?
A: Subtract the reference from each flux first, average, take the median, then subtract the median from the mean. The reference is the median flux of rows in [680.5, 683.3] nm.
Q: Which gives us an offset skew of -0.14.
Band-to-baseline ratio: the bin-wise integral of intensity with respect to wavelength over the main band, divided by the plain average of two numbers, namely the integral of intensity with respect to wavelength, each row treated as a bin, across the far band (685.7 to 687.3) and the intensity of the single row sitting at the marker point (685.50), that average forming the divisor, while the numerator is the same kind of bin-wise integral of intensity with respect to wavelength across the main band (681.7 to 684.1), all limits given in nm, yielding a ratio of 1.7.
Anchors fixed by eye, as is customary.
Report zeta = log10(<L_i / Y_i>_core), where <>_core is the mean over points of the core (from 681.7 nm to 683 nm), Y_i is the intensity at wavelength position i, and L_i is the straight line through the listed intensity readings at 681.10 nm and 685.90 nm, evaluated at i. 0.049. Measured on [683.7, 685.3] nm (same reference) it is 0.073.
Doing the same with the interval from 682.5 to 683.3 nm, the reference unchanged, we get 0.069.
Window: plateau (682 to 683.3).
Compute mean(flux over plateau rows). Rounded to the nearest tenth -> 17.2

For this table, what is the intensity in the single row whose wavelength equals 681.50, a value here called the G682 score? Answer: 16.32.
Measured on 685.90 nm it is 21.1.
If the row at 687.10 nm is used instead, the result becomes 19.22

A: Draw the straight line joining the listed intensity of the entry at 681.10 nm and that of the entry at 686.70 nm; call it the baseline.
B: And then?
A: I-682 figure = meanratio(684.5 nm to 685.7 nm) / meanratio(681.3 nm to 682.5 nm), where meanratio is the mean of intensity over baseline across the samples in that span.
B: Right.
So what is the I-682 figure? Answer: 1.14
